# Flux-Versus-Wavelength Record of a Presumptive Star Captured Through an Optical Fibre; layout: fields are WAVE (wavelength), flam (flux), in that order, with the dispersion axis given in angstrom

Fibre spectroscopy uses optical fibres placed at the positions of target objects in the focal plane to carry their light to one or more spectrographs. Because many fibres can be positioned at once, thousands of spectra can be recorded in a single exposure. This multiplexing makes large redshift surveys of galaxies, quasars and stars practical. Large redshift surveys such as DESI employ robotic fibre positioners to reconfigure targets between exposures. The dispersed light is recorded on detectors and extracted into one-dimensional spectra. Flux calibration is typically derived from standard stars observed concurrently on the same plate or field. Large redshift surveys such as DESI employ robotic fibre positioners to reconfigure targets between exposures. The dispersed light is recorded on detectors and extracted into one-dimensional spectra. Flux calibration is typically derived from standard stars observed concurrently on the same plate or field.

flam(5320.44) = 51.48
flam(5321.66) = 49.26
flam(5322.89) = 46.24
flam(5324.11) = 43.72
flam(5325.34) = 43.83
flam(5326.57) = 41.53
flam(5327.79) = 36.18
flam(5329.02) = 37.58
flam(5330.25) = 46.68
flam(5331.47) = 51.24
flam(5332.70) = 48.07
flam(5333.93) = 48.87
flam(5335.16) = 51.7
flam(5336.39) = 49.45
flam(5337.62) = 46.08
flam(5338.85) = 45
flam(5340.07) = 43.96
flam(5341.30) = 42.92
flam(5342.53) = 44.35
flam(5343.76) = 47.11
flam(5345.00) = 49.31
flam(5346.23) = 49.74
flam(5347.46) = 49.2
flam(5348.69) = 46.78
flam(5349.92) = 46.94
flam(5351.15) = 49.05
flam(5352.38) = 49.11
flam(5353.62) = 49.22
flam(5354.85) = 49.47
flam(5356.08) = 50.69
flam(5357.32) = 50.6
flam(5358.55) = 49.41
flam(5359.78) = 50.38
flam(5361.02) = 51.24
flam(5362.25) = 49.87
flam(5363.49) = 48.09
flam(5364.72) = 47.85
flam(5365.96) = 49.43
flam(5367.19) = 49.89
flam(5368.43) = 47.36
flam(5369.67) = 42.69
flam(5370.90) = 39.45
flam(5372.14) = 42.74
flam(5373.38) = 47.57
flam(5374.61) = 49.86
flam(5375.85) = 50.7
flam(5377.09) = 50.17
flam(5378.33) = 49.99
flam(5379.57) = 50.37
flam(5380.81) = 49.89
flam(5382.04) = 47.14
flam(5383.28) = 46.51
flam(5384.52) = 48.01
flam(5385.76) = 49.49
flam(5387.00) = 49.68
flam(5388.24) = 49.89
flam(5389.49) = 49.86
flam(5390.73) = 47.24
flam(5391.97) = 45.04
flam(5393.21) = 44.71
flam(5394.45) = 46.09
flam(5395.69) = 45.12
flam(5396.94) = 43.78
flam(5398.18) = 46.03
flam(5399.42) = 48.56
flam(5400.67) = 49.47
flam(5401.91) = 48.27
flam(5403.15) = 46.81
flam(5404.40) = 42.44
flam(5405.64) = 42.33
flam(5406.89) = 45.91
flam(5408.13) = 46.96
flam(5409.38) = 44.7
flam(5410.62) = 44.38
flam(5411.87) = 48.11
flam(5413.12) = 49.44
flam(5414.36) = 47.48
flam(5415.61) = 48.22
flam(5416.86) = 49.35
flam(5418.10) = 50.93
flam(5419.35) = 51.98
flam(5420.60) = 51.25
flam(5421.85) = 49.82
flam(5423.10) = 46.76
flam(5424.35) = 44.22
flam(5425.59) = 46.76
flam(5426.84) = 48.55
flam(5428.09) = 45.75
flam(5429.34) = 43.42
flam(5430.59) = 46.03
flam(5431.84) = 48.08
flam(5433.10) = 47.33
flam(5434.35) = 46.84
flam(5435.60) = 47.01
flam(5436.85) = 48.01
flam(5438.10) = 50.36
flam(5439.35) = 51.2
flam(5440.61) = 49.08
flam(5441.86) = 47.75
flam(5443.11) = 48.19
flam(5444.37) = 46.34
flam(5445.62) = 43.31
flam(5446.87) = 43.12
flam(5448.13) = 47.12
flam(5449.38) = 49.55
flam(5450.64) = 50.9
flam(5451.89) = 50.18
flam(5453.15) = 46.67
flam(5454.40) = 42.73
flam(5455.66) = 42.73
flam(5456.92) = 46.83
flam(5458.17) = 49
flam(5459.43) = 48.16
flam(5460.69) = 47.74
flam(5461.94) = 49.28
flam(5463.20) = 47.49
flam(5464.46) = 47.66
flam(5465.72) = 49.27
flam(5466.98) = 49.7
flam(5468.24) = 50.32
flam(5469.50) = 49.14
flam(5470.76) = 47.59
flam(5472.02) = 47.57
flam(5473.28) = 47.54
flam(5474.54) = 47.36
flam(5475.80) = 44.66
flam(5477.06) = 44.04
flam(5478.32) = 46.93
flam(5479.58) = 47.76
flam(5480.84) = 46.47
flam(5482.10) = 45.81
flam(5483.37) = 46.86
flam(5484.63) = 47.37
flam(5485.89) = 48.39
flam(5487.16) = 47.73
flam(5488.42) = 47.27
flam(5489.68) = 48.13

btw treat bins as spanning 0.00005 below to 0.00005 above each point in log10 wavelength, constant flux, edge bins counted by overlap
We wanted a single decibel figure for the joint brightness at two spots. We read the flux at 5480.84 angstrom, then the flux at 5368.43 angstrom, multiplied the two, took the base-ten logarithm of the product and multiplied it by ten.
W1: 33.4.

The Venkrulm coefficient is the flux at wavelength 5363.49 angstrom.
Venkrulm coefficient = 48.09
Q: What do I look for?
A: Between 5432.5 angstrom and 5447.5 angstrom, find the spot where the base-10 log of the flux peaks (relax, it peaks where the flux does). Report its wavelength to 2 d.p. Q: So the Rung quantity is 5439.35 angstrom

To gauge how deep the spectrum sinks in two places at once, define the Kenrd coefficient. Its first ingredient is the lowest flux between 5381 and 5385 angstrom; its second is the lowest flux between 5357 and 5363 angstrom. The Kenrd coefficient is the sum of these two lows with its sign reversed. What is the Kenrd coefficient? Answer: -95.9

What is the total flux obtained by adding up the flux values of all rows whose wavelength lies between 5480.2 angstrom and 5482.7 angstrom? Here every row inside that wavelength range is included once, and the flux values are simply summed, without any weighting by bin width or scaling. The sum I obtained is 92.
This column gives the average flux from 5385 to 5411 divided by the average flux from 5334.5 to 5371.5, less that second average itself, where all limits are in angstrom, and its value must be -46.9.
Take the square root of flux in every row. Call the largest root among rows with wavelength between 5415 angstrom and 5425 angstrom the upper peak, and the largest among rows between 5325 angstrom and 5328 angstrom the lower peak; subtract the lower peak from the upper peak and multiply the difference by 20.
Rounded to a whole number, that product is 12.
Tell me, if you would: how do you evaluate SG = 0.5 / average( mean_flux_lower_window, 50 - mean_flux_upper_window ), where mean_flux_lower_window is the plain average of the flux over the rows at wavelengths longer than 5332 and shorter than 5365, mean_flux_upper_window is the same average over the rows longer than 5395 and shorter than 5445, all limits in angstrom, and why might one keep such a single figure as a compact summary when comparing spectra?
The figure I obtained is 0.0196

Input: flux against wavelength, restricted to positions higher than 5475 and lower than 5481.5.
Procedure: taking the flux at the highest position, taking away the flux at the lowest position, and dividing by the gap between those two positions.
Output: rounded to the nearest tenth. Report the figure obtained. 0.4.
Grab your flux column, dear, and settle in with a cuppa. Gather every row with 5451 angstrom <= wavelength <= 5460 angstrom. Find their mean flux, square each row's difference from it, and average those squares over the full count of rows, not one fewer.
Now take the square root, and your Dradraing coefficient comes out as 3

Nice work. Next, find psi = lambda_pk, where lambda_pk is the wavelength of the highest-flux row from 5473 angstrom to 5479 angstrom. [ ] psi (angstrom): 5473.28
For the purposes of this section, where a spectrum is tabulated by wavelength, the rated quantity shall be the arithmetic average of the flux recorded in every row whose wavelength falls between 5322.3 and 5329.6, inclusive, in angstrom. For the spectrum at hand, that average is 41.5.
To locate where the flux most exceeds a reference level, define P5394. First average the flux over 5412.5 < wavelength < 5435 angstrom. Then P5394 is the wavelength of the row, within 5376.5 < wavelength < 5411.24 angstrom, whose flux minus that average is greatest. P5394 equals 5379.57 angstrom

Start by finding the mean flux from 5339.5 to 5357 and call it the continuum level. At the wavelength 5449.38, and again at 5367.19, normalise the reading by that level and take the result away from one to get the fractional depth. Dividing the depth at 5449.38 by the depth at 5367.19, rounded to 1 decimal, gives 0.8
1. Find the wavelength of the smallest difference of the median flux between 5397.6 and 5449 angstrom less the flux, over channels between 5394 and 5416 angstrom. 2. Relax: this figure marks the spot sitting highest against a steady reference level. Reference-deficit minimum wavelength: 5400.67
